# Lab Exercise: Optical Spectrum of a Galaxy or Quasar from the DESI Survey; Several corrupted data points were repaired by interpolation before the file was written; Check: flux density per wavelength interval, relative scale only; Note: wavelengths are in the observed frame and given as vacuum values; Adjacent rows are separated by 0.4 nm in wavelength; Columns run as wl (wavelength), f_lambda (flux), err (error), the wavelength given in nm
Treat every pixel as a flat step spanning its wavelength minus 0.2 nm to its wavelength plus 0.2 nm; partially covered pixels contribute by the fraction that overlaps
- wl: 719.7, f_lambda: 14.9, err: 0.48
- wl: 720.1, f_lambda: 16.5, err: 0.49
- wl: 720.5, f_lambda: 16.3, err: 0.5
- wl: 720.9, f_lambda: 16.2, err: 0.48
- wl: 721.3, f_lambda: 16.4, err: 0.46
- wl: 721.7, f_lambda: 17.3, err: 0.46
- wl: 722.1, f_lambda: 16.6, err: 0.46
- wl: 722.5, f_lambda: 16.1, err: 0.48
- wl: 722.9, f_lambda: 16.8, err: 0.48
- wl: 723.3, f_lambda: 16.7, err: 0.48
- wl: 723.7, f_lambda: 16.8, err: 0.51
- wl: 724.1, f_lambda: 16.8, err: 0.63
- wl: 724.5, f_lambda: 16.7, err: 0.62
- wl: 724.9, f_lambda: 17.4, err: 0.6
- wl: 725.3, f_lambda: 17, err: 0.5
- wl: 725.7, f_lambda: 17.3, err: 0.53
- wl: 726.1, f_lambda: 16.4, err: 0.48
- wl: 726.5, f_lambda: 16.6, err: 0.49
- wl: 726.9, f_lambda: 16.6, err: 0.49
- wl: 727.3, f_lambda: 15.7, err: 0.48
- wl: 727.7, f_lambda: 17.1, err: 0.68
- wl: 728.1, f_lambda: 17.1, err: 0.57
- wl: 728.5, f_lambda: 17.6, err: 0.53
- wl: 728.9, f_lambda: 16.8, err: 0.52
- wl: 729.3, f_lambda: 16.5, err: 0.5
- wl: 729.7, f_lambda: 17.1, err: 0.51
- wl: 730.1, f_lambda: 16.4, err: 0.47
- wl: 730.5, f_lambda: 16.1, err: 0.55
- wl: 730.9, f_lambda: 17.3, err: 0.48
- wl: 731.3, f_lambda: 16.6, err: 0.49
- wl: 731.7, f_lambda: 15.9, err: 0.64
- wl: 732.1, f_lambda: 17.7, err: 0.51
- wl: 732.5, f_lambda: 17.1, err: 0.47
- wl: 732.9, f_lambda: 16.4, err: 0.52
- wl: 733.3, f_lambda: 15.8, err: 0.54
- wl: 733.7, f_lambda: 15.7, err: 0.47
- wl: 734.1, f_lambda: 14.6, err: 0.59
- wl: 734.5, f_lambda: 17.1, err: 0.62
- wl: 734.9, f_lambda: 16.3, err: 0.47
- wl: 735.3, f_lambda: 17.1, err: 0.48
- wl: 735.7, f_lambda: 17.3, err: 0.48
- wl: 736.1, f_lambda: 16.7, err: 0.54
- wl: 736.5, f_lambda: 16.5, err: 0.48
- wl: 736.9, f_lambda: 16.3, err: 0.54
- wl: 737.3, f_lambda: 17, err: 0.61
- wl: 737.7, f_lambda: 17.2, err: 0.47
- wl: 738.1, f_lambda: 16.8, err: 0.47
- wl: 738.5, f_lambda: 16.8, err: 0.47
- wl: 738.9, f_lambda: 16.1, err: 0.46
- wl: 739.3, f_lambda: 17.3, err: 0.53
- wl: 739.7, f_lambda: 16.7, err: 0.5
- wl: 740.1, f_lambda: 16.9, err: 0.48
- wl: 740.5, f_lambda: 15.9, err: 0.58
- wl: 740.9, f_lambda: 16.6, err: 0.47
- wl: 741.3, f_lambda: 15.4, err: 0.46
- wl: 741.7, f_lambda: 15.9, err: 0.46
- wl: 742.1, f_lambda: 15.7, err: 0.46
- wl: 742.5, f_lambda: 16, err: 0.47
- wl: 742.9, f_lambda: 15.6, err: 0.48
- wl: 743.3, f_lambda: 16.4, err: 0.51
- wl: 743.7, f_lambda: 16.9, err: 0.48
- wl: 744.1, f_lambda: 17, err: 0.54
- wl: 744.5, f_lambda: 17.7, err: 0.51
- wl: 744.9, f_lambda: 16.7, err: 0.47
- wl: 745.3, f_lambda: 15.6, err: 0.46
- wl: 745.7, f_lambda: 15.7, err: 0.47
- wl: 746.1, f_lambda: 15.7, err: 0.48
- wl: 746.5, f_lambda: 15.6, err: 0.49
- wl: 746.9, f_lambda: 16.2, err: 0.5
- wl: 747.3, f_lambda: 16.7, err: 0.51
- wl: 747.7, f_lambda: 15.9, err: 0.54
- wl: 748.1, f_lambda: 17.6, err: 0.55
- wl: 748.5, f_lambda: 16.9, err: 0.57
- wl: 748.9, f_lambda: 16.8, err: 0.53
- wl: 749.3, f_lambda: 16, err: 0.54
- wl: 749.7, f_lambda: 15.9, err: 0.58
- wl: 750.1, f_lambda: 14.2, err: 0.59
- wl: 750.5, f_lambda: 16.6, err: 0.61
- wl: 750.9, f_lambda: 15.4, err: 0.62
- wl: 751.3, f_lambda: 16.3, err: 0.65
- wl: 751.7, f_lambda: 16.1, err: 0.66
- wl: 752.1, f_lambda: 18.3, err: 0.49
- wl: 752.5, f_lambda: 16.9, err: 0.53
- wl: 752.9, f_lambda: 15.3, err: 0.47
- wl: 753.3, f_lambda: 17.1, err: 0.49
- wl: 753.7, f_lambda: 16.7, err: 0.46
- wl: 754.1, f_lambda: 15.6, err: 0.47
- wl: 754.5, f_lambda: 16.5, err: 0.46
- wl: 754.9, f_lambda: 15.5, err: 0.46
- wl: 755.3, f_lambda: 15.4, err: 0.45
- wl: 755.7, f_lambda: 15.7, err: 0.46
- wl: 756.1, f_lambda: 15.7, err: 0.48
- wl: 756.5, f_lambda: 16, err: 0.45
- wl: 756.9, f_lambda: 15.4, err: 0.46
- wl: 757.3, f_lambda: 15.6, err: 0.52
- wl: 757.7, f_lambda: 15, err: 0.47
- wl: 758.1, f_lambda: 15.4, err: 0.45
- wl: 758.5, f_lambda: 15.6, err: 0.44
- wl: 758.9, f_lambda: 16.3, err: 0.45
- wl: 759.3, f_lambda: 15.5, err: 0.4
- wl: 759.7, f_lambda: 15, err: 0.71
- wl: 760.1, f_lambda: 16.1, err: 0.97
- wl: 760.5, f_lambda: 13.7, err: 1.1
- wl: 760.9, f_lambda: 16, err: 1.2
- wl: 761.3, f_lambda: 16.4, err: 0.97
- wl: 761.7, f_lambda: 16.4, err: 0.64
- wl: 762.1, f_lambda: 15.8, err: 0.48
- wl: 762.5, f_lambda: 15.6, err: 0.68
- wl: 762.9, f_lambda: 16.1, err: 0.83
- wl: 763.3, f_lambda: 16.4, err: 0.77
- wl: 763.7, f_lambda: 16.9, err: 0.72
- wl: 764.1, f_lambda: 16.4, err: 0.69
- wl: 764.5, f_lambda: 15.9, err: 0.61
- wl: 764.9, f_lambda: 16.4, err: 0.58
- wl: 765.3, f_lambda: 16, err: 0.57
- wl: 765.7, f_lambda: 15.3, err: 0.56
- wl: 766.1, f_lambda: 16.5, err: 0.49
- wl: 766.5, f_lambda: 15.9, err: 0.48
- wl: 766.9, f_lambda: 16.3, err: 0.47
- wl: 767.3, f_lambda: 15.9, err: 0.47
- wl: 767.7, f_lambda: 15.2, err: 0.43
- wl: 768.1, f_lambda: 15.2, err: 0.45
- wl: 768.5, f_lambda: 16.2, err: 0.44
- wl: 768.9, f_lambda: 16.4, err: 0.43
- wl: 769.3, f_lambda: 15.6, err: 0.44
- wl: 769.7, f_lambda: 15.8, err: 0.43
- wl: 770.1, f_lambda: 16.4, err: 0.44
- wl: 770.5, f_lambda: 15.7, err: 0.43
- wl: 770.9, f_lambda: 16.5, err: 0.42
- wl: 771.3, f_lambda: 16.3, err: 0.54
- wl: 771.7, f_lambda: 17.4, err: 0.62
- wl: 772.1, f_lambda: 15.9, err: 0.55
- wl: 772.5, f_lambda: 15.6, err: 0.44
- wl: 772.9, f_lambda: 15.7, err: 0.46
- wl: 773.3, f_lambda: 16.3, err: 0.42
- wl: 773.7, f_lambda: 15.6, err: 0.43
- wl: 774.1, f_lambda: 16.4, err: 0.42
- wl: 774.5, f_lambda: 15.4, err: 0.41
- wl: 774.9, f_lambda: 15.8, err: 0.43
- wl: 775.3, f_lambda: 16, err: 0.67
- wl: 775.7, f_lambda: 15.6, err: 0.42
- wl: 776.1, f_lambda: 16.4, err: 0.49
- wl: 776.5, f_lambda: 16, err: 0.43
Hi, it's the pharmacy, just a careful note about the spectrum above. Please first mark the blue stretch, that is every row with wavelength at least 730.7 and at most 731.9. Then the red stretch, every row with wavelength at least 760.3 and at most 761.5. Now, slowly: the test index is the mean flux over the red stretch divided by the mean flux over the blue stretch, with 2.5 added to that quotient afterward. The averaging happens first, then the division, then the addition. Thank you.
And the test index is 3.43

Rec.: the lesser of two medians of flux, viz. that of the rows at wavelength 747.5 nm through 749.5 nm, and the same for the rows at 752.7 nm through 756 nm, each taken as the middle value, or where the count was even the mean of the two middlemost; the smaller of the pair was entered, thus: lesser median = 15.65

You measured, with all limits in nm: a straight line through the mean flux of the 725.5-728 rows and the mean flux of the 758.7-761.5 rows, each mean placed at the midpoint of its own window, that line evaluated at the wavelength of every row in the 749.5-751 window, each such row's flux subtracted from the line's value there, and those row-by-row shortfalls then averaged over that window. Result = 0.35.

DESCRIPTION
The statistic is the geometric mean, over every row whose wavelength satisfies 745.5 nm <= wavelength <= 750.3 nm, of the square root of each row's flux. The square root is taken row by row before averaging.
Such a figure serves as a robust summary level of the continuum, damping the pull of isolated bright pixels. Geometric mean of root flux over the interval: 4.01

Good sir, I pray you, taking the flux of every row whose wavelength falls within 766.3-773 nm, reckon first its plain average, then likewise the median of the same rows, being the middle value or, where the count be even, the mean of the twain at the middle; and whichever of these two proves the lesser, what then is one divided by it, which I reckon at 0.0629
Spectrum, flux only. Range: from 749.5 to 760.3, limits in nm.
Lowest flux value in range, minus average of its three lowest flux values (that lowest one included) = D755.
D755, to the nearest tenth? -0.5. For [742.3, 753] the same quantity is -0.8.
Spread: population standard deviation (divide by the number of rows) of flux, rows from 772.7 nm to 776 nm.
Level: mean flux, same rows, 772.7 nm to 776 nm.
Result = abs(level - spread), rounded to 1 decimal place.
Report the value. 15.5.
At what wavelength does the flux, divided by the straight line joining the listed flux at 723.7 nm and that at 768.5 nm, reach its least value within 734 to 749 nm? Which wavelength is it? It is 734.1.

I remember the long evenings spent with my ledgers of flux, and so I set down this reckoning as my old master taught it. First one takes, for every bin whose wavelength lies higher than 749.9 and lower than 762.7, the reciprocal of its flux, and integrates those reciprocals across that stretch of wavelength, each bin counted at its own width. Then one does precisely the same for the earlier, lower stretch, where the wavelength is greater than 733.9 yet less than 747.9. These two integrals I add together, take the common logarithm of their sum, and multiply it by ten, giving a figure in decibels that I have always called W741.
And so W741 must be 2.2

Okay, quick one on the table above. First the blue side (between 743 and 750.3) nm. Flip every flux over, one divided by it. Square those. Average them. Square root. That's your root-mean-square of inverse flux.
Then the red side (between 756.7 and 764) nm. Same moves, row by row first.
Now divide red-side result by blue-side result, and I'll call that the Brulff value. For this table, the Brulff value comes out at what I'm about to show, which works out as 1.04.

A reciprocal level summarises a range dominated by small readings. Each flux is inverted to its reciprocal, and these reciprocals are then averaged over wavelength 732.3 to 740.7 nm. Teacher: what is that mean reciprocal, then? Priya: 0.0605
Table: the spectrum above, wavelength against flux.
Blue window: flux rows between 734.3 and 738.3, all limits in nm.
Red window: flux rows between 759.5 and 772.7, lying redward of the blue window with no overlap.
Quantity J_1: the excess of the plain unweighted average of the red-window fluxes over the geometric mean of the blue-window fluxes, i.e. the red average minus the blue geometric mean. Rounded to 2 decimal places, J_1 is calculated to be -0.85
